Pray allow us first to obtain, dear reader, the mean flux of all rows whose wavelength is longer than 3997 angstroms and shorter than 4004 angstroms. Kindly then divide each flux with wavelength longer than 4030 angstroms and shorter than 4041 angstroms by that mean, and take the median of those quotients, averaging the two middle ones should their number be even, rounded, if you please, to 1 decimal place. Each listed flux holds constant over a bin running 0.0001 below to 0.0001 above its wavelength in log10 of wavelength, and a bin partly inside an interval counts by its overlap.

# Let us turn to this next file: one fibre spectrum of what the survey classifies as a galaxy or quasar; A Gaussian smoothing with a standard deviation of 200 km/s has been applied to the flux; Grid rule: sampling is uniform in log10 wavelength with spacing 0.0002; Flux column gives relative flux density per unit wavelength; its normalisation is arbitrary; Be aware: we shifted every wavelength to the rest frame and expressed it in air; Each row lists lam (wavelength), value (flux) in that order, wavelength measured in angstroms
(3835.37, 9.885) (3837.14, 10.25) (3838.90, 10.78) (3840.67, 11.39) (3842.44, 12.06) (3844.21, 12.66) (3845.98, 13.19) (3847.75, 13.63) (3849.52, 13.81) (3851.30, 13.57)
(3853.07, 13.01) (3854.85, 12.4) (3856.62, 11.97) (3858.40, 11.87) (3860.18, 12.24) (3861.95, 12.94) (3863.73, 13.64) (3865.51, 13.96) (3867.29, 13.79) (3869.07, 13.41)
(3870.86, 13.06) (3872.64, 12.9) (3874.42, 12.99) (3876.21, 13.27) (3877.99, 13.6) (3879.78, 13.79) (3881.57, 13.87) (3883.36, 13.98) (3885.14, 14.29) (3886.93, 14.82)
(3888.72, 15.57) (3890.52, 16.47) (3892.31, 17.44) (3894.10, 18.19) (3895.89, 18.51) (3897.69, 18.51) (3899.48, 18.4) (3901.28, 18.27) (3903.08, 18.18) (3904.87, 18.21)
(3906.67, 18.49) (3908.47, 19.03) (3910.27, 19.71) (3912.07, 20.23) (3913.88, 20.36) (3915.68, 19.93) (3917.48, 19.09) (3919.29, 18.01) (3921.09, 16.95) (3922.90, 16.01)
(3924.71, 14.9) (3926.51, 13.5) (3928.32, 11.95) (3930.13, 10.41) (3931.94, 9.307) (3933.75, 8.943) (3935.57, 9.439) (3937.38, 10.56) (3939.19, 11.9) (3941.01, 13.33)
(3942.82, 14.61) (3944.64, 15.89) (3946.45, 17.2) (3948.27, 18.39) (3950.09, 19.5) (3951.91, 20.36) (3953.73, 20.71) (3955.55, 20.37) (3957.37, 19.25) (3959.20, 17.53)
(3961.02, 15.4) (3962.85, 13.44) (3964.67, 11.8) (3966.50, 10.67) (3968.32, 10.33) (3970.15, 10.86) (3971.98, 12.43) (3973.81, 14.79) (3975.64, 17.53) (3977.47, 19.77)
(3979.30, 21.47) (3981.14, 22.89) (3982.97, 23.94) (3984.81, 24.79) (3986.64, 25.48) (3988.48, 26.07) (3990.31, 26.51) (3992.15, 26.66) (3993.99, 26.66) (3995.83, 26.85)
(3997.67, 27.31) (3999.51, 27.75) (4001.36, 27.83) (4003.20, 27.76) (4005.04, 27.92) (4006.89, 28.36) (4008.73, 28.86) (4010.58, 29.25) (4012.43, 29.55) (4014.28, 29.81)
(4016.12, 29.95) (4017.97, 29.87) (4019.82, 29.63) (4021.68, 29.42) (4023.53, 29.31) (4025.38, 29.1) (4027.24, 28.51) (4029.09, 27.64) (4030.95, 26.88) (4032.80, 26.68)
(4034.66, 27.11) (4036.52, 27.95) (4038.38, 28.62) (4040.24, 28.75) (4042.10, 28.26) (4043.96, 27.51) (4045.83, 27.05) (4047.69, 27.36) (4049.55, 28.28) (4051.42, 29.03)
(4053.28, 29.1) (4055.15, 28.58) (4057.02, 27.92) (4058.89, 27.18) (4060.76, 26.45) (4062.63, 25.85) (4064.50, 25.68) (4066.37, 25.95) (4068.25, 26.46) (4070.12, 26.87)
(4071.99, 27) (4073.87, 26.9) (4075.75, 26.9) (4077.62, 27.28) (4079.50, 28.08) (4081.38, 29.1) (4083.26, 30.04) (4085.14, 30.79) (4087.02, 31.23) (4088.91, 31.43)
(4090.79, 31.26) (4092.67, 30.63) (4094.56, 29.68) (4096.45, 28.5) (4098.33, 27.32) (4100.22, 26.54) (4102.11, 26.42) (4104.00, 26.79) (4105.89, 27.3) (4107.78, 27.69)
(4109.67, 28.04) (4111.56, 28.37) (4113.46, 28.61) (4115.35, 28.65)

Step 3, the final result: 1.0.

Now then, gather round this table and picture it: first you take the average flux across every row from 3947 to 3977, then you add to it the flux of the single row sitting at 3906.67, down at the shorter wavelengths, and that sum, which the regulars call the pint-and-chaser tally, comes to 34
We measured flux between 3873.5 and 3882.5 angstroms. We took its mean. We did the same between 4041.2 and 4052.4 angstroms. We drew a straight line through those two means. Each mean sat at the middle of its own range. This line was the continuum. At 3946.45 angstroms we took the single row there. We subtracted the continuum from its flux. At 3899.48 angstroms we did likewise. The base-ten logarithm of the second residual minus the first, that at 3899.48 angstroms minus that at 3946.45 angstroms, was 0.72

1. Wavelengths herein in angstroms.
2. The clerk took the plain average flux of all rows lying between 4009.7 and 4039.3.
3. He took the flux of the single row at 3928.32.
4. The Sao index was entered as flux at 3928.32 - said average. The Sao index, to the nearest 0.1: -16.8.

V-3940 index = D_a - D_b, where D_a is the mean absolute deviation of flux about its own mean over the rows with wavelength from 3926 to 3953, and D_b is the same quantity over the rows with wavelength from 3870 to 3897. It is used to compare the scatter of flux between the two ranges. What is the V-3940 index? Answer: 1.6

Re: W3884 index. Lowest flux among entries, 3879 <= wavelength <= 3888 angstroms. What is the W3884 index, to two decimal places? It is 13.79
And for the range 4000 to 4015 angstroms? 27.76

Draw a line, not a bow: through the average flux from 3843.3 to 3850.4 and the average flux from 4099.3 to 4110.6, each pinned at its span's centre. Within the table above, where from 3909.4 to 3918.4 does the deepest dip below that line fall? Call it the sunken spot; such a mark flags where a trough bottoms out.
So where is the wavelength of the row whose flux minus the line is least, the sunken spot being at 3917.48 angstroms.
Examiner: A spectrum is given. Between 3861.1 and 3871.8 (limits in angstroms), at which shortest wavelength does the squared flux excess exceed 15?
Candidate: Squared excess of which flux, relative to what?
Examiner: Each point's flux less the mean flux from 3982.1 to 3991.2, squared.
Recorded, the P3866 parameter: 3861.95 angstroms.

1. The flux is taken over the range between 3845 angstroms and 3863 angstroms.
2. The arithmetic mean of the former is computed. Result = 12.9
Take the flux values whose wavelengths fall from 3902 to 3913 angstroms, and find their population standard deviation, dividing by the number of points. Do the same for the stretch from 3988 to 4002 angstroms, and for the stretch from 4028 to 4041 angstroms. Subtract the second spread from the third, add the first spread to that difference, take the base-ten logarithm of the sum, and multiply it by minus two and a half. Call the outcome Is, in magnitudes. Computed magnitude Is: 0.05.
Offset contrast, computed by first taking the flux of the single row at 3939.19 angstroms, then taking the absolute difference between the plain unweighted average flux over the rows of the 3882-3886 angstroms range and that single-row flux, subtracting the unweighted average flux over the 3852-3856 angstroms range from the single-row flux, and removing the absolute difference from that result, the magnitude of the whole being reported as 3.0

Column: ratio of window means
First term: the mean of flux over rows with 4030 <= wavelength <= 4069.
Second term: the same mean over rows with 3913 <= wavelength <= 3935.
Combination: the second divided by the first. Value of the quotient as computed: 0.54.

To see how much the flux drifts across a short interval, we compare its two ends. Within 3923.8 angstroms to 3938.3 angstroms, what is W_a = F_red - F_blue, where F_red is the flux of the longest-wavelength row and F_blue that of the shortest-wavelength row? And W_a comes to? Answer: -4.3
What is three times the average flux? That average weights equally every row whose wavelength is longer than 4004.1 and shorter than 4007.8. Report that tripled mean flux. 84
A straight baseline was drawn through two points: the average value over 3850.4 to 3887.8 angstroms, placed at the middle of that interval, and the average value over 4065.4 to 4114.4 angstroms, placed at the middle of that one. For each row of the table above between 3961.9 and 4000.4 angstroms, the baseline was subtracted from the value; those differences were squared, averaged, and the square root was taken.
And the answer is 5.75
